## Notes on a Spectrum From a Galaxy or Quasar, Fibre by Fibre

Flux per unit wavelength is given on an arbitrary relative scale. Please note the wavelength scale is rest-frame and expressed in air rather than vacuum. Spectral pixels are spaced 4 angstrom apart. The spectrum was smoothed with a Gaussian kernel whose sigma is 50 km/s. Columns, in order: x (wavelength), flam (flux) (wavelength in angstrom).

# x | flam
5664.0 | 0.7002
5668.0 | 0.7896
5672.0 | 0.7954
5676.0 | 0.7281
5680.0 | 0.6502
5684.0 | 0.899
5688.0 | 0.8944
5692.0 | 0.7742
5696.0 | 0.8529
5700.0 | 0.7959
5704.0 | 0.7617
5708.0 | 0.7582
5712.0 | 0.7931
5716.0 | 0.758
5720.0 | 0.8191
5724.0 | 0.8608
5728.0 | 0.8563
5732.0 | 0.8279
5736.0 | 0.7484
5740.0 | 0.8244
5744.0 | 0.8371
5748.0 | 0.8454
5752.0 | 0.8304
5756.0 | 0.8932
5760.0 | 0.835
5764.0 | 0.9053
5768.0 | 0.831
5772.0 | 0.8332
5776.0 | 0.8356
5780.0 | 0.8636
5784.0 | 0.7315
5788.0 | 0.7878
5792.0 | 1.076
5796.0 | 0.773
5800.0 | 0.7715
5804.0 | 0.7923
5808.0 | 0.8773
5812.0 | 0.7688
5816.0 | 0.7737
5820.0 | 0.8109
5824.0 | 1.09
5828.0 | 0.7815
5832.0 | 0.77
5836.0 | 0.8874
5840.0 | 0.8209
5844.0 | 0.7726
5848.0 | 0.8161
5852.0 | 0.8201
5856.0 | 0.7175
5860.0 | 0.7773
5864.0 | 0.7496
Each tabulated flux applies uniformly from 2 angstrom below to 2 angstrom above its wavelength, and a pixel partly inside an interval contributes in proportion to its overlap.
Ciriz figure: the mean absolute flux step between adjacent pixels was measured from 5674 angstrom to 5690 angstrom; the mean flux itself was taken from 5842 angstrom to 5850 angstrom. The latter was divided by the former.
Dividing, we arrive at 7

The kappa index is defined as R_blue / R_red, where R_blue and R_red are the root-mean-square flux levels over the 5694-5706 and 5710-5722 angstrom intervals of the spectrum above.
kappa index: 1.02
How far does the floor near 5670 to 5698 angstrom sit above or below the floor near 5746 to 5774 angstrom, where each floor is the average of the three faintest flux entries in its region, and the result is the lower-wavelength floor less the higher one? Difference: -0.114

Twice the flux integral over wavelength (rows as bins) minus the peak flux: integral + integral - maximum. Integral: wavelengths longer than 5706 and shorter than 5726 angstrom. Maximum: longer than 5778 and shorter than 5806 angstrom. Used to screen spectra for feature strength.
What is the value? 31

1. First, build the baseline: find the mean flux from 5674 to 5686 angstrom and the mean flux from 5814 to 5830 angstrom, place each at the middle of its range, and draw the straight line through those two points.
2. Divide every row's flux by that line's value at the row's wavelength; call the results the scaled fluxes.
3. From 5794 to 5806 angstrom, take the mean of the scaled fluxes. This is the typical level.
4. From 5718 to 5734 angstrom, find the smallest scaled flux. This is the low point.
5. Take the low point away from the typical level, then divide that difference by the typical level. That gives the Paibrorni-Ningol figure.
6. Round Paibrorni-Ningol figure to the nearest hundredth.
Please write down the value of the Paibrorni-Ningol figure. -0.13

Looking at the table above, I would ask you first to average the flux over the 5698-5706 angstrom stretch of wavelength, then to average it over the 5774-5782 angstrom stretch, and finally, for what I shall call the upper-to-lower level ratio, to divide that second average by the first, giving 1.09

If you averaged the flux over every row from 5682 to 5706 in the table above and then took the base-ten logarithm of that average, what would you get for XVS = -0.081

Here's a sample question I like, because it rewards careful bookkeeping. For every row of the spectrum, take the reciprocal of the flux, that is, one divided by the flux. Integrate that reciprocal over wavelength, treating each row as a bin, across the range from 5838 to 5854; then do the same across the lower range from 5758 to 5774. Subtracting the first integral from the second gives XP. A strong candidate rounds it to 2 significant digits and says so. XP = -1.0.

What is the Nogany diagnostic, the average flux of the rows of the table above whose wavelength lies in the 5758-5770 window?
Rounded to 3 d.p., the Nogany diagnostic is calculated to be 0.857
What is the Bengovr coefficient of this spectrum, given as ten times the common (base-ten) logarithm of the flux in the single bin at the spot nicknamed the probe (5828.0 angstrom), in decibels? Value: -1.07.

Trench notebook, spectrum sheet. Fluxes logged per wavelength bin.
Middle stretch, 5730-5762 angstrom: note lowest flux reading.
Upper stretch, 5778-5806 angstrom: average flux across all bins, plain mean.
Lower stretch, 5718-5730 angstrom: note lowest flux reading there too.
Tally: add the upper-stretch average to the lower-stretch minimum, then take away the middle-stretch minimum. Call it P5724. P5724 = 0.899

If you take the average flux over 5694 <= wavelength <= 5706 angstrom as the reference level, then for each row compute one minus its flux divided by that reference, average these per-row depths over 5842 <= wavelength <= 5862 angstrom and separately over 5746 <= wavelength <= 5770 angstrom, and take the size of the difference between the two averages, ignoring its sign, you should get 0.095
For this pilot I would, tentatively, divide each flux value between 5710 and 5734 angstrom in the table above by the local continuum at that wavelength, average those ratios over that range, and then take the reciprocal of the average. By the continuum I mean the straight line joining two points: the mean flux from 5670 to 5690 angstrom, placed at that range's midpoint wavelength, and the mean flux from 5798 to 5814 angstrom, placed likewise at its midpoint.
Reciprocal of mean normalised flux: 0.97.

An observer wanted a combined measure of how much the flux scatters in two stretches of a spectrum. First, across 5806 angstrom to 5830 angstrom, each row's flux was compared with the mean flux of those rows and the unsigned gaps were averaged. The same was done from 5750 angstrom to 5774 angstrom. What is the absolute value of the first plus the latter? 0.12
